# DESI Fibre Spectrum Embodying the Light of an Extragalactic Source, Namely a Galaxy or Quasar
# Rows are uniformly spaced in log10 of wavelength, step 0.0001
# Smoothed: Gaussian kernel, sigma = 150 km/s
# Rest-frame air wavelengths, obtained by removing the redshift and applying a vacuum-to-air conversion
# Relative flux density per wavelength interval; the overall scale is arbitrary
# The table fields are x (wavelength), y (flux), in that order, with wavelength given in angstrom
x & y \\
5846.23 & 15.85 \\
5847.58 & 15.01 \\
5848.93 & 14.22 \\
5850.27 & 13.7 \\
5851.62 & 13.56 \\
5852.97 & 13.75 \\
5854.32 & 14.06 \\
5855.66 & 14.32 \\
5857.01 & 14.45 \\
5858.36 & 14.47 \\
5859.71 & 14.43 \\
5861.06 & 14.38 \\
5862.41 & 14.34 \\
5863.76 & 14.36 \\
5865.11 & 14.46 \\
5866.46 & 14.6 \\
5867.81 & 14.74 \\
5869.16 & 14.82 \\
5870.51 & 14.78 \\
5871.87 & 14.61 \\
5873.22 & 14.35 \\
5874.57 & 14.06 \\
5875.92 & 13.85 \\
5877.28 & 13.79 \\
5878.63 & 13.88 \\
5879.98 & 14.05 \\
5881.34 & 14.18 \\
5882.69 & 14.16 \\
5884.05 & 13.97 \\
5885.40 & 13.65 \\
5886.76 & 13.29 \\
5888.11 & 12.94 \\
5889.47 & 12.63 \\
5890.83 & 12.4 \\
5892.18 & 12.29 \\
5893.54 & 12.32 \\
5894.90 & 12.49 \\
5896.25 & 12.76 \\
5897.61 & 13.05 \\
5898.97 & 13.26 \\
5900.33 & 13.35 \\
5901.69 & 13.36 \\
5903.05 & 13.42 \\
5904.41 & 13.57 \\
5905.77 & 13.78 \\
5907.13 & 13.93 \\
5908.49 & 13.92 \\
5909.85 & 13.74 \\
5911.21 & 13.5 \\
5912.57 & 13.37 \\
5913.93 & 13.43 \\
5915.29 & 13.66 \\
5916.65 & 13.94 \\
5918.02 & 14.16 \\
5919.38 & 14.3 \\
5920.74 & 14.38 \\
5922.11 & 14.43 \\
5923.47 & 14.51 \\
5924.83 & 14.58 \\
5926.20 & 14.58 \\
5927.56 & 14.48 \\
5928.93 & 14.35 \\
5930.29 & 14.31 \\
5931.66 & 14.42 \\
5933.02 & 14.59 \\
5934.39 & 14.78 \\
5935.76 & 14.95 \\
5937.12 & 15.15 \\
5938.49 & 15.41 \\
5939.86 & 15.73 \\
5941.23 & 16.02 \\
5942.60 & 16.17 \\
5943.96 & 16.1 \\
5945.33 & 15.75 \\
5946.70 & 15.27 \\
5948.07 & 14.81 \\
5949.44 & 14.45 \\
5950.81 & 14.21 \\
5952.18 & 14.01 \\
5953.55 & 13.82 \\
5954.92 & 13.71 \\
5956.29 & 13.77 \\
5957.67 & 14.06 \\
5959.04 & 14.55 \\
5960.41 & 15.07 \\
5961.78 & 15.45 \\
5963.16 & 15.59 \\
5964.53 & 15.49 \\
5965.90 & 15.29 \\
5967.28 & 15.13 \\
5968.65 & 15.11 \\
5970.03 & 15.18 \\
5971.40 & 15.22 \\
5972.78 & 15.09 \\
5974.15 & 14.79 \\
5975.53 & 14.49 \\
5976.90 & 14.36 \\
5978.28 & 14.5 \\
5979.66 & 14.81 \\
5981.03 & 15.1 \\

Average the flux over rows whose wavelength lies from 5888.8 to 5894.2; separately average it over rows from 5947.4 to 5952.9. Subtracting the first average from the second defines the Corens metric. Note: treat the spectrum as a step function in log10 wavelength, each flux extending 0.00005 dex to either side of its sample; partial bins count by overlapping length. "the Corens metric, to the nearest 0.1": 2.0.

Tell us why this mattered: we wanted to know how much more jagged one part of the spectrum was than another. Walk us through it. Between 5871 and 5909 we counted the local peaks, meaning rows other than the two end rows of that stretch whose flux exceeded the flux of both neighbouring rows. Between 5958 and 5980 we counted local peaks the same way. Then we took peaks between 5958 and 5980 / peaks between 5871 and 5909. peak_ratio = 1.0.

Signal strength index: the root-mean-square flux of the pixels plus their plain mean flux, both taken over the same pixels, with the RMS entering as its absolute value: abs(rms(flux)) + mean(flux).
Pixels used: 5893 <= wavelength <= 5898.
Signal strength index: 25.3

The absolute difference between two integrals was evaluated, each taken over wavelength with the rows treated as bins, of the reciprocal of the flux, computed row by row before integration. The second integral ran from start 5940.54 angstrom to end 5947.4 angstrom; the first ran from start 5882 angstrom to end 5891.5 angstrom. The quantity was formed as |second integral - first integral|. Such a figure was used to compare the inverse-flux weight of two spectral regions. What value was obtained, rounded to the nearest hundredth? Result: 0.28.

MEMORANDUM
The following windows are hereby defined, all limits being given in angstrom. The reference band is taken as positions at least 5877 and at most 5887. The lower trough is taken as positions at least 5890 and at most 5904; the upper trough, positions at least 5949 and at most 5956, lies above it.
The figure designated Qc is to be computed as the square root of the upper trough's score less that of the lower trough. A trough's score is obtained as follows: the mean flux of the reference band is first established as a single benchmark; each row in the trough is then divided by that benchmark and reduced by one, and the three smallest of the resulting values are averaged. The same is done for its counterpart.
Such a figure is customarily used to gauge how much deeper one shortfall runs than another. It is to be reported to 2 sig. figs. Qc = 0.33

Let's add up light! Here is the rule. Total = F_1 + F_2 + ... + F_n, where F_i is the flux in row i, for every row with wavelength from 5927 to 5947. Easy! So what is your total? 227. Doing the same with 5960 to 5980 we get 226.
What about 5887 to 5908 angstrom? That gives 196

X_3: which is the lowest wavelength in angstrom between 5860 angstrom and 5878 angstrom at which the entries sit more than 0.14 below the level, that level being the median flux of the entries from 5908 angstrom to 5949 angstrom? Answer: 5862.41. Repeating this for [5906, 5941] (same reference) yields 5907.13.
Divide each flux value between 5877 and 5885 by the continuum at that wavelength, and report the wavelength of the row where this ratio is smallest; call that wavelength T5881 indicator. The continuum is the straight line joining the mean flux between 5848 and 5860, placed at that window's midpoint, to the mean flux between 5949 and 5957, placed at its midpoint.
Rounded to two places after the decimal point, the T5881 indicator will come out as 5877.28 angstrom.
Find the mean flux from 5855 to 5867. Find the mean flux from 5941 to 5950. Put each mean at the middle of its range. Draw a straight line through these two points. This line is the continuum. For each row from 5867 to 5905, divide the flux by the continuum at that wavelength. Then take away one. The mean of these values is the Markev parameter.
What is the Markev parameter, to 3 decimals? -0.079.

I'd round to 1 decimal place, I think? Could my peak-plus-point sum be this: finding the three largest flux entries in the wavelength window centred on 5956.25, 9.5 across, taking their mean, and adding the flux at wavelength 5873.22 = 28.9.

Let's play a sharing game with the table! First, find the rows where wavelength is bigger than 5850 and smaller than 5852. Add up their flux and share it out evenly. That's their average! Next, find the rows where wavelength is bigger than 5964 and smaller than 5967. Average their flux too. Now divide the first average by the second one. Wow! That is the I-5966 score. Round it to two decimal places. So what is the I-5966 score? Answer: 0.89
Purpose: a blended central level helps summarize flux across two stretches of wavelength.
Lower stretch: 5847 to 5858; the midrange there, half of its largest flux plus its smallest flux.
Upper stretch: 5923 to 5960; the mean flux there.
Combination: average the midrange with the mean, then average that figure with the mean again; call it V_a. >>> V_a 14.6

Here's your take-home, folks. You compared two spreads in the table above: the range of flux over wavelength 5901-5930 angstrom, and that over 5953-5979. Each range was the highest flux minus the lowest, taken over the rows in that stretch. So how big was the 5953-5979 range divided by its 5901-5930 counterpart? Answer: 1.5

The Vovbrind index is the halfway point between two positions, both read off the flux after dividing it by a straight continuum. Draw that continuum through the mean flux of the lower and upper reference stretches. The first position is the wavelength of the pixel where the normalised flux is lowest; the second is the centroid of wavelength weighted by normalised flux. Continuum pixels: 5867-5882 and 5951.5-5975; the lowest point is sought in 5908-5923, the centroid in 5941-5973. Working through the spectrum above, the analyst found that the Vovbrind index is 5934.7 angstrom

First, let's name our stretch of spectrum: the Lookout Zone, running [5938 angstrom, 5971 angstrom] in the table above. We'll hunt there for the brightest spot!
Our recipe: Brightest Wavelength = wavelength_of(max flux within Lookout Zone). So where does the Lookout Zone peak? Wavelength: 5942.60 angstrom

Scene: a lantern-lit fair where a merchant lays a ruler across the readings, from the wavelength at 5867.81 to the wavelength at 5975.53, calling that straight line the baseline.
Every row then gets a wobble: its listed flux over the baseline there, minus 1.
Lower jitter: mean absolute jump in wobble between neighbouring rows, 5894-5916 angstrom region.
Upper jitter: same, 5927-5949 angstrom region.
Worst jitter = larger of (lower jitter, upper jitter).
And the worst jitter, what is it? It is 0.0156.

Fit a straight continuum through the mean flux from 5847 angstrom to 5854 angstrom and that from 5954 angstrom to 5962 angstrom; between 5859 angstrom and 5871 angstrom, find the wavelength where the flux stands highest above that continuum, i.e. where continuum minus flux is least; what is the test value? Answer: 5869.16 angstrom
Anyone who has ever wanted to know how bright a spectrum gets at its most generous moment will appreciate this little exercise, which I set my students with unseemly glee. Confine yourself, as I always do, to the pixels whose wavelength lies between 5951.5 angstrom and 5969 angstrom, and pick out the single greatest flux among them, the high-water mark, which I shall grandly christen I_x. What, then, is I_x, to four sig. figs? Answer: 15.59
